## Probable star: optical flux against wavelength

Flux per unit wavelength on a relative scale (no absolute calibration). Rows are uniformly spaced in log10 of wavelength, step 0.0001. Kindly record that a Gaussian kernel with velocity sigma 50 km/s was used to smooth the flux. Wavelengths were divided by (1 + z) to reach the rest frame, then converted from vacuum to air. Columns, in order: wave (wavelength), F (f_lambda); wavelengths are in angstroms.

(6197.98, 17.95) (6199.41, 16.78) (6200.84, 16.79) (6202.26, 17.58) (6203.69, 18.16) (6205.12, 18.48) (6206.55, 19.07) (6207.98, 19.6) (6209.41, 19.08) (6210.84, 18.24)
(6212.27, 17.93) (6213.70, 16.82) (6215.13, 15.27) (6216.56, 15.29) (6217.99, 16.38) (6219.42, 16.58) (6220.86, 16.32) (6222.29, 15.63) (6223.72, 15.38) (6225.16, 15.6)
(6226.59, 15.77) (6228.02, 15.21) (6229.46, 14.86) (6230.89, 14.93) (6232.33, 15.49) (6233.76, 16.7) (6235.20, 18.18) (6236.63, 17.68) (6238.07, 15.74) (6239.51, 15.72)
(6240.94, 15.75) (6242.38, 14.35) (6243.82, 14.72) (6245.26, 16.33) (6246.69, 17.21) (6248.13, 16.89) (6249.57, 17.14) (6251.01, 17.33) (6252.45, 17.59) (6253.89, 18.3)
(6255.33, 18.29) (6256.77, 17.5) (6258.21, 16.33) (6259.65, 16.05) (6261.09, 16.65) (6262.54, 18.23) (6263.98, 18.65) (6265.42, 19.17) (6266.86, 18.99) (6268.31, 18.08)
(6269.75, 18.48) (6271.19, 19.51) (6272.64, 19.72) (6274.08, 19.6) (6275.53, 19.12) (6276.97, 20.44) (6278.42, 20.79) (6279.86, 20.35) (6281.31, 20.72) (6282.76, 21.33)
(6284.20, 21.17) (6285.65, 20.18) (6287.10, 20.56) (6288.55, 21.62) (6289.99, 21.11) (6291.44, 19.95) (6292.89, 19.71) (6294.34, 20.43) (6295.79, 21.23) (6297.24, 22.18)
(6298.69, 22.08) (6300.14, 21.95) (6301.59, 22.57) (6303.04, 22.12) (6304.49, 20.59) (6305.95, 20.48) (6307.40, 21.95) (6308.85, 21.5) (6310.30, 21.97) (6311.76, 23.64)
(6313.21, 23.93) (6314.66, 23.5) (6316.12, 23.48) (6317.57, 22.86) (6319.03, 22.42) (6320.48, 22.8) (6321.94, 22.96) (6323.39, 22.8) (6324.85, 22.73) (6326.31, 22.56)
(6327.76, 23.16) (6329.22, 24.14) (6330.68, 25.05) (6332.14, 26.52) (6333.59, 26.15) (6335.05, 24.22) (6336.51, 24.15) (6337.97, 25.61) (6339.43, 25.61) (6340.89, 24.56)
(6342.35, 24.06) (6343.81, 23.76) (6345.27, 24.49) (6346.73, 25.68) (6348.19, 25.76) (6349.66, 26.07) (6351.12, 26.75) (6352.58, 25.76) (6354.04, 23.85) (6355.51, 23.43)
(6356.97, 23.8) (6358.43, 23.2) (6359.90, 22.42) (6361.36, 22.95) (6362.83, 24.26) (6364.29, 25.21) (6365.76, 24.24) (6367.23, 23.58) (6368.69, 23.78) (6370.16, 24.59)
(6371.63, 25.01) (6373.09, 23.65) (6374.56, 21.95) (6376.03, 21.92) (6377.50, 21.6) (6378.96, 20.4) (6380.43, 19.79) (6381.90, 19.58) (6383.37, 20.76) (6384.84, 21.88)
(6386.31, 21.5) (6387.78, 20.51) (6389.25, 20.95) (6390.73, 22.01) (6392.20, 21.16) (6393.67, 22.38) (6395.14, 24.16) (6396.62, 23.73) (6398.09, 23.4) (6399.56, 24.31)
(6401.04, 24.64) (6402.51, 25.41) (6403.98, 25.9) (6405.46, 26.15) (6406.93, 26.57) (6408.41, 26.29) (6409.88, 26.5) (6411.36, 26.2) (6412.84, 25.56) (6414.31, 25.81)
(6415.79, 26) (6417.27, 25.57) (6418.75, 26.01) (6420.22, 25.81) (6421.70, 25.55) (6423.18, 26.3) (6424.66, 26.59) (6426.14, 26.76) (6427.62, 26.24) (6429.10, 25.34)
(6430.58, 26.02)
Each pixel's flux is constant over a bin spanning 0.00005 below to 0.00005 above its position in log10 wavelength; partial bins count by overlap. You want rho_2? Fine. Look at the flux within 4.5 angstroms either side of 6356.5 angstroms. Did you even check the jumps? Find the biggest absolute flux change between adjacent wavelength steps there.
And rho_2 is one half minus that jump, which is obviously -1.4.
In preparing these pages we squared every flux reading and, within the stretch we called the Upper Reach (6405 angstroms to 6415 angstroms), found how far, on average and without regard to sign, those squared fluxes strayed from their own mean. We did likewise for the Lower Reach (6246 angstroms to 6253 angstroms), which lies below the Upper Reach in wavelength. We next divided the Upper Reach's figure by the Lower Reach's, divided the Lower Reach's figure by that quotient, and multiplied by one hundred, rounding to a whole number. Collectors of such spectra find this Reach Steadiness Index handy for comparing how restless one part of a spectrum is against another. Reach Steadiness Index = 282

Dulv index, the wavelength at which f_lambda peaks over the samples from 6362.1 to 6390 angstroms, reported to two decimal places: 6364.29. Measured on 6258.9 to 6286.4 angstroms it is 6282.76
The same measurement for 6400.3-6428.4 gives 6426.14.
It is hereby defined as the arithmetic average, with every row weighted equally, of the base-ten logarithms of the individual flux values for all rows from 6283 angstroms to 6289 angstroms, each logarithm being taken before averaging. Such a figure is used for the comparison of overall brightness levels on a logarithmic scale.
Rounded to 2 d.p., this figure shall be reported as 1.32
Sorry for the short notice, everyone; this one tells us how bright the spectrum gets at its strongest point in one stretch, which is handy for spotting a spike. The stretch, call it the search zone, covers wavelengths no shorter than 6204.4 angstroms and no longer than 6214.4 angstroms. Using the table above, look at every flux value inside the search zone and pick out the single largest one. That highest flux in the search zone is 19.6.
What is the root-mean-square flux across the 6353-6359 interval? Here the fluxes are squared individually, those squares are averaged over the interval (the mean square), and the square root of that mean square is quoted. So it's 24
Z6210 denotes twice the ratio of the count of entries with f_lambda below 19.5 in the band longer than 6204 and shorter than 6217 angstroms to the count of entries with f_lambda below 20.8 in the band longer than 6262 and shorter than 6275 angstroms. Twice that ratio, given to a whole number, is 2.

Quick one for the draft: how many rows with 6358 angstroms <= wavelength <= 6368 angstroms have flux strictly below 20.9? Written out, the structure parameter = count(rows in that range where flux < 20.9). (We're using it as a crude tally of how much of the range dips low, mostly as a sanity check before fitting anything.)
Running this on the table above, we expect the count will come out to 0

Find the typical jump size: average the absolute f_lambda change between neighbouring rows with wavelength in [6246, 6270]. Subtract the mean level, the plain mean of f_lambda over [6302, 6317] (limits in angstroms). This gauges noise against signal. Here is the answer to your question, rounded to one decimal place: -21.8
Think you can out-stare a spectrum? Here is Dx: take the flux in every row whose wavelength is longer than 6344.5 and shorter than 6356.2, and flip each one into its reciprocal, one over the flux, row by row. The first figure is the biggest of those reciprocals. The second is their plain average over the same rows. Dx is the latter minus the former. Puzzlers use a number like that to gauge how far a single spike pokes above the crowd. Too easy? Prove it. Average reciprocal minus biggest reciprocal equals -0.0030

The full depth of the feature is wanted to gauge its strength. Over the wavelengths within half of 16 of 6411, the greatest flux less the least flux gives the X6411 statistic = 1.0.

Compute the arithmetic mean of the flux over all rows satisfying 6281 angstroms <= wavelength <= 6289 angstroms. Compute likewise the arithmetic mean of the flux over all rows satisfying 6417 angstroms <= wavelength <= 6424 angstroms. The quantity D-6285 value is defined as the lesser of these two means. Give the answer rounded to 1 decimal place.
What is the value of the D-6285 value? 20.9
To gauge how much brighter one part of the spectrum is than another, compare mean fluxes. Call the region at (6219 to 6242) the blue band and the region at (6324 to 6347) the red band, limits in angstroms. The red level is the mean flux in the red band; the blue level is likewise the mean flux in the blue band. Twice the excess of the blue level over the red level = -17.1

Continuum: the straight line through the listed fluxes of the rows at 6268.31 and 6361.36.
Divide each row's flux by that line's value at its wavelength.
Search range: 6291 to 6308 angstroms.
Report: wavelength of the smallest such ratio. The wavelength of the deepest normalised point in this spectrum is 6292.89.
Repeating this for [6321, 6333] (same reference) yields 6326.31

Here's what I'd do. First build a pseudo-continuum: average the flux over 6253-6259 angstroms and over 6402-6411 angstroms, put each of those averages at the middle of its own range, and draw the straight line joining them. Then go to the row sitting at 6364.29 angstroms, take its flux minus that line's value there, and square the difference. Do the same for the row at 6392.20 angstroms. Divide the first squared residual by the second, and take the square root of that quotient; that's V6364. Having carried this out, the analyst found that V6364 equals 0.3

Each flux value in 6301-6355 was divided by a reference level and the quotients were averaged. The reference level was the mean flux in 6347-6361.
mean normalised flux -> 0.969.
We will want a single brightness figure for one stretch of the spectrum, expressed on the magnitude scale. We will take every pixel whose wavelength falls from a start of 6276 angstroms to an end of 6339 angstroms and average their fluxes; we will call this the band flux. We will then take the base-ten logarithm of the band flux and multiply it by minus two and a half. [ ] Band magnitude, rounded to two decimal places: -3.37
